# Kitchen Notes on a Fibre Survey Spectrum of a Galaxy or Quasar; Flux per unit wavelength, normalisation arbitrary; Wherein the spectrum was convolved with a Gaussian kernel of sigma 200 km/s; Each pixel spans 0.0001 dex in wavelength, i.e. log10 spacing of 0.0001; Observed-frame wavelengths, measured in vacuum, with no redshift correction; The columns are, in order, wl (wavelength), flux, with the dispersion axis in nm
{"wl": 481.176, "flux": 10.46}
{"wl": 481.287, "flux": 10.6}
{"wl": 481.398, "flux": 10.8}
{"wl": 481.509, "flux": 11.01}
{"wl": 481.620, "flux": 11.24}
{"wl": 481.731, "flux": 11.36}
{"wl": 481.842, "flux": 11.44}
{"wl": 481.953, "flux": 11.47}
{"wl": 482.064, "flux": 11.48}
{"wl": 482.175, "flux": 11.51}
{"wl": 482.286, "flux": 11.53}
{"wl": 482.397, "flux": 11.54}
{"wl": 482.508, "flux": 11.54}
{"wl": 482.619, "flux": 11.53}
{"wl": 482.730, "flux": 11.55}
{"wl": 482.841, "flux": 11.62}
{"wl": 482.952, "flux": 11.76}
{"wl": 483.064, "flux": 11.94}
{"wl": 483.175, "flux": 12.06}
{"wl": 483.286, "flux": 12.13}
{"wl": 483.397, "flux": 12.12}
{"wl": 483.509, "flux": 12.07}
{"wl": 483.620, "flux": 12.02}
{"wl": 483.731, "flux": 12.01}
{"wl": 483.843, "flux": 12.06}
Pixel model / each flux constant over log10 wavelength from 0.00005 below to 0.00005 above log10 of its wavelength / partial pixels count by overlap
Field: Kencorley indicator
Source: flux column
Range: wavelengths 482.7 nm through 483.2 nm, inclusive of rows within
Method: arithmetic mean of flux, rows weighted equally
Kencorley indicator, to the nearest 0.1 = 11.8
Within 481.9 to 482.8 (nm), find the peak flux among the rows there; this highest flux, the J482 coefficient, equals 11.55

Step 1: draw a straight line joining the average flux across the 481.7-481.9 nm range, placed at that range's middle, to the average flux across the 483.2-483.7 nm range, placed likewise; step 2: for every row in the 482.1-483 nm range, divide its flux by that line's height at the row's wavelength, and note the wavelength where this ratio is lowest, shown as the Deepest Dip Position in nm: 482.730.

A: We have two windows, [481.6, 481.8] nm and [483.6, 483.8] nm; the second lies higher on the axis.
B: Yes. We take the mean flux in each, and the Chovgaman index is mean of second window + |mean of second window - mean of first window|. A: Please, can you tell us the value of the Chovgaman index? 12.7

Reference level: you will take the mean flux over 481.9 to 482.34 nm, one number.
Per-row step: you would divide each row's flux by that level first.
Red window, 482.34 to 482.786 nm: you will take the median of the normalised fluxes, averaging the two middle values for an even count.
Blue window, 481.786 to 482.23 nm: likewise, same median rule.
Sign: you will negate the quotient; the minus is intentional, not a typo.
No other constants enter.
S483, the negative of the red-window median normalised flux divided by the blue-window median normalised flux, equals -1.01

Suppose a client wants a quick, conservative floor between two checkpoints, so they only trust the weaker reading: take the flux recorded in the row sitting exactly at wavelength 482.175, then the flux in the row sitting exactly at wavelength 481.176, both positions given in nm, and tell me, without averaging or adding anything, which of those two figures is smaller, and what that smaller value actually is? 10.5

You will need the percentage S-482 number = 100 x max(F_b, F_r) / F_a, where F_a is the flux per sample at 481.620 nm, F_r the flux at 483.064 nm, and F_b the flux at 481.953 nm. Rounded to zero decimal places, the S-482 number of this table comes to 106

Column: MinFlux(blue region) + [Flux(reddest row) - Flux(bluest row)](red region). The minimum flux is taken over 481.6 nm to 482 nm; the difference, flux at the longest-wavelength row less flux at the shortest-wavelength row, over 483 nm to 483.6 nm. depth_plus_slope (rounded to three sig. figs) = 11.4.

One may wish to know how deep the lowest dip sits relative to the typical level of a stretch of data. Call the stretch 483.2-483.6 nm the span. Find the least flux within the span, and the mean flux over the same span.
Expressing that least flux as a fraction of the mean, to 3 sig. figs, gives 0.997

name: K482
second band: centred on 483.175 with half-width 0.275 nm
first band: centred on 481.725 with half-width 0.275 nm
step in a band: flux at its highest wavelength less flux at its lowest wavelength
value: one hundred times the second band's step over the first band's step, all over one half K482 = 157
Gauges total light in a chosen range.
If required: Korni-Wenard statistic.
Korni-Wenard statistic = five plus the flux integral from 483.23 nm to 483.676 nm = 10.4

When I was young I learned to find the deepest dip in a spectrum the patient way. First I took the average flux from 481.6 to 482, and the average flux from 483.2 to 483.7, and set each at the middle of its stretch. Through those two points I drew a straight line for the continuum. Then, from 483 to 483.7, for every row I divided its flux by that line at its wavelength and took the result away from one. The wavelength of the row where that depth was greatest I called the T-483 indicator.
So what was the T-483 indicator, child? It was 483.620 nm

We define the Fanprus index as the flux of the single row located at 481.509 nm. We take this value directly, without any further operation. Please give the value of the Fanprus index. 11.01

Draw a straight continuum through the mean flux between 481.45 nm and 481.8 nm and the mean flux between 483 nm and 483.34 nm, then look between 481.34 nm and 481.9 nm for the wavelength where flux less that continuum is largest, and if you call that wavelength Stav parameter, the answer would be 481.842 nm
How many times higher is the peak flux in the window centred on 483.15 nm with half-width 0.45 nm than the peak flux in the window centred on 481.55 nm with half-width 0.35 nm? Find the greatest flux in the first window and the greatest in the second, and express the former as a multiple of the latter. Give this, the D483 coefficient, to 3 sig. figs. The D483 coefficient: 1.06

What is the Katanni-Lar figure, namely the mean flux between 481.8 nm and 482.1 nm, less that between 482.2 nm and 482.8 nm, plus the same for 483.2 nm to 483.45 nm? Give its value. 12.1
